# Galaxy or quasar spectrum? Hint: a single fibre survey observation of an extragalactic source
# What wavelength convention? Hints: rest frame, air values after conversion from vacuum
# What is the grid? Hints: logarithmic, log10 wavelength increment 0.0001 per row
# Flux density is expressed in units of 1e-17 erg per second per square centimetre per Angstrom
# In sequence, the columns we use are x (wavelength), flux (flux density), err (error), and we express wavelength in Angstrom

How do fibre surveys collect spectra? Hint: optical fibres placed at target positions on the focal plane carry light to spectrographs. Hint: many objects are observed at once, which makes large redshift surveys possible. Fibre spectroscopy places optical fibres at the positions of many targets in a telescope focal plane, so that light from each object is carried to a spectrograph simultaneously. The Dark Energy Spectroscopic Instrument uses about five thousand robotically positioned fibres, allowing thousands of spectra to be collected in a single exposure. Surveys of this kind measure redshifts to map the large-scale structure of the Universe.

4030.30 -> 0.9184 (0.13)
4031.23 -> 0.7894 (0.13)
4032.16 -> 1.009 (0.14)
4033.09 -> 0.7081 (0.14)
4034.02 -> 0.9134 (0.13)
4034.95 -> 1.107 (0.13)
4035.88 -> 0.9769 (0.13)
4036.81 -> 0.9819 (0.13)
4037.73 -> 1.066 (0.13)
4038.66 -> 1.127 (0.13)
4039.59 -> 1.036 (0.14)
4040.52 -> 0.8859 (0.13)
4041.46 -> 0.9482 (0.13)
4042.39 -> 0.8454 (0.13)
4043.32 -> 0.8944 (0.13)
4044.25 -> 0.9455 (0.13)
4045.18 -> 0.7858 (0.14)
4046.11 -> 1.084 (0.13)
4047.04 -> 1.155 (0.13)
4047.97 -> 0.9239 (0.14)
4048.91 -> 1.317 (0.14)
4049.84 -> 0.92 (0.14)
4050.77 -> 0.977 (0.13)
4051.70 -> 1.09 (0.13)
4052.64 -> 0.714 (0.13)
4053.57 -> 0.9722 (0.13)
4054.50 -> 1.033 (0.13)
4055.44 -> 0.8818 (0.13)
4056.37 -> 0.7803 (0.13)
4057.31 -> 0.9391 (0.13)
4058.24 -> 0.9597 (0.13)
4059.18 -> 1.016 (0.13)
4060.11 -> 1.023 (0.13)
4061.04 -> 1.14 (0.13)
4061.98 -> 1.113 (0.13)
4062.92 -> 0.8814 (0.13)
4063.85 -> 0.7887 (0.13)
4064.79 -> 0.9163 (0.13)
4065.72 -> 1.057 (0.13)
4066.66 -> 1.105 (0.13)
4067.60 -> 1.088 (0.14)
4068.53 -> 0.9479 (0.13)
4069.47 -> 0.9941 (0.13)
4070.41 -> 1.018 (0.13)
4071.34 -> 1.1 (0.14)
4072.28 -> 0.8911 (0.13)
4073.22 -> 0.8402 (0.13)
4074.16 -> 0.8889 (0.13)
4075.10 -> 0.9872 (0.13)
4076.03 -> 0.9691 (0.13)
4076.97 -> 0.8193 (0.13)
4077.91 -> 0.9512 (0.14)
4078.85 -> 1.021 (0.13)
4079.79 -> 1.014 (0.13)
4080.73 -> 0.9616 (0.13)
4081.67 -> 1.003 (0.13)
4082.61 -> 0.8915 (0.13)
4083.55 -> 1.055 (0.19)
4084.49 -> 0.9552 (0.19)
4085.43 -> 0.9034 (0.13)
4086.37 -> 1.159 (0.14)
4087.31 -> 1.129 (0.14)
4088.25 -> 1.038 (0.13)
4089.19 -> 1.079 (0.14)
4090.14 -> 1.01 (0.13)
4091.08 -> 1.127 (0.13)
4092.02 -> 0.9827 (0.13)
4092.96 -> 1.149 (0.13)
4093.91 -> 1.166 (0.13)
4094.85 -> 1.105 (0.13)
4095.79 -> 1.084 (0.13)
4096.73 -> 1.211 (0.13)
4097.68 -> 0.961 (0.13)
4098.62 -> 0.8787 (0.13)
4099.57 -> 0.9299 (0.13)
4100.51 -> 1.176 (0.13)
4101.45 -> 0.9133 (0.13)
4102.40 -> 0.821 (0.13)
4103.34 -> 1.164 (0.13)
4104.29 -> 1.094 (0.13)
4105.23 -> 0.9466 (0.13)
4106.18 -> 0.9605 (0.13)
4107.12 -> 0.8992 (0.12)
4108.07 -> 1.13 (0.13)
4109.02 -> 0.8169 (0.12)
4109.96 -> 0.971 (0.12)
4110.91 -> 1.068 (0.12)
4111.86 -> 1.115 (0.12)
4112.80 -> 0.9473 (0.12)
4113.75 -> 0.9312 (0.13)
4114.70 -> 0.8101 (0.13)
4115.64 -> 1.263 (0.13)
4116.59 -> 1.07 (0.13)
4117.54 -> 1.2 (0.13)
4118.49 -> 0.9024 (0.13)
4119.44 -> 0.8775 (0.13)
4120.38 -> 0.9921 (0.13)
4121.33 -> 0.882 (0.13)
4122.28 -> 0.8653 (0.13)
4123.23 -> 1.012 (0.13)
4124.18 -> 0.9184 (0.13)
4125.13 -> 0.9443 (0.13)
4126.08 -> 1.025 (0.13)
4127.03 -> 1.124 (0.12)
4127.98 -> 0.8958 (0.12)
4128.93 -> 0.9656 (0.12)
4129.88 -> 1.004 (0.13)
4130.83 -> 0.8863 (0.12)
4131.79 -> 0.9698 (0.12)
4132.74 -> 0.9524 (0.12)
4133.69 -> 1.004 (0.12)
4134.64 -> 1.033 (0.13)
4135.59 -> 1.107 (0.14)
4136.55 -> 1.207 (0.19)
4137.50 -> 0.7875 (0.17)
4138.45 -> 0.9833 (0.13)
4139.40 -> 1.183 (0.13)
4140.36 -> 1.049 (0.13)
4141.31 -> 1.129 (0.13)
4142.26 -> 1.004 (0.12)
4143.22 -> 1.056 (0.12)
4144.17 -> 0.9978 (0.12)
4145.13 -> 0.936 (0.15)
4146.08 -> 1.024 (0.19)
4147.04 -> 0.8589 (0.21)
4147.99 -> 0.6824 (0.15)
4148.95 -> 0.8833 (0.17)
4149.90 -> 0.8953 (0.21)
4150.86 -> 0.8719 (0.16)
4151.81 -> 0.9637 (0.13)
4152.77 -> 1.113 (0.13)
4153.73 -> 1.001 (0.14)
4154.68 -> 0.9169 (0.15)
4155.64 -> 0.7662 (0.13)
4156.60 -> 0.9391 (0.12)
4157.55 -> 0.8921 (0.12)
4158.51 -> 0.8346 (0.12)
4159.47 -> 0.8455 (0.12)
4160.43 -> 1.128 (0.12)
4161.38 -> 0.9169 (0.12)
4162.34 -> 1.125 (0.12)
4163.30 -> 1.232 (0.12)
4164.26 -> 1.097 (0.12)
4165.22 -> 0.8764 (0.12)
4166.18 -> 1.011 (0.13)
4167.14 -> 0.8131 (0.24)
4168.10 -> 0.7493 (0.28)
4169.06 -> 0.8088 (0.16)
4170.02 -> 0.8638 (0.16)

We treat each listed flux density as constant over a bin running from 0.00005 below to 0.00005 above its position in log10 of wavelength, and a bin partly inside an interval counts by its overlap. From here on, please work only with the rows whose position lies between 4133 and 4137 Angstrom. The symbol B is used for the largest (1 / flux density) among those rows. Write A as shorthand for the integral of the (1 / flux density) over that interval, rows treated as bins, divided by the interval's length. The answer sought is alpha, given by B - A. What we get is 0.065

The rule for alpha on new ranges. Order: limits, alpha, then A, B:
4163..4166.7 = 0.168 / 0.973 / 1.14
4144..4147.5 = 0.109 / 1.055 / 1.16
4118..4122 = 0.039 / 1.100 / 1.14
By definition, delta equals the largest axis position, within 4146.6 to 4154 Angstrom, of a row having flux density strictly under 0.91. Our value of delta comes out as 4150.86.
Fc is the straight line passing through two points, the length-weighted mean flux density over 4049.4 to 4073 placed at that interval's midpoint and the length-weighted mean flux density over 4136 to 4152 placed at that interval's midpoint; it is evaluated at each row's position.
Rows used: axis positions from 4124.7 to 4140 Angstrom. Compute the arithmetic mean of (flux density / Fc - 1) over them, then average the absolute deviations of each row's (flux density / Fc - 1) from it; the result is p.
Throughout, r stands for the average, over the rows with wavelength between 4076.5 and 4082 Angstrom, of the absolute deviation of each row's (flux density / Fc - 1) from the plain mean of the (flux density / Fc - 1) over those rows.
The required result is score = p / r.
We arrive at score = 1.60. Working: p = 0.084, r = 0.052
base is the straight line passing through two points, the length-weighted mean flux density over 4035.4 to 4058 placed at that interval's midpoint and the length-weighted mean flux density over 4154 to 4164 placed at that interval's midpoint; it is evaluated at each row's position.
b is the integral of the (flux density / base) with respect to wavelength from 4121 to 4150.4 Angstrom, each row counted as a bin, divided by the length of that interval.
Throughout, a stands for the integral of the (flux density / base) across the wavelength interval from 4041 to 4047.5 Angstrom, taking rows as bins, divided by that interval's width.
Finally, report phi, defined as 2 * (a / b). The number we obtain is 1.94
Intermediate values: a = 0.98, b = 1.01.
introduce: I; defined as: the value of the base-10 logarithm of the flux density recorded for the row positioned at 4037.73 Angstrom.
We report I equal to 0.03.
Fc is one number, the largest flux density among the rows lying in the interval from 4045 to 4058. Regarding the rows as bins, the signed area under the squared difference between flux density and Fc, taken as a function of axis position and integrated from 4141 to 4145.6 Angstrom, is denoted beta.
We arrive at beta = 0.42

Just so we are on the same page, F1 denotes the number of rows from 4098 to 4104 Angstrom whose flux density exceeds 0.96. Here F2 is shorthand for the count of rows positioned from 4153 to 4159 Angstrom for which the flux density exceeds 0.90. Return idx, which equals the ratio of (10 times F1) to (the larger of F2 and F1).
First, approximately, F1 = 2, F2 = 3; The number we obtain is 6.7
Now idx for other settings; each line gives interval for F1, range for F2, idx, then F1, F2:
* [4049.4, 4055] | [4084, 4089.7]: 6.7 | 4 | 6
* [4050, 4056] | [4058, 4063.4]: 8.0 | 4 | 5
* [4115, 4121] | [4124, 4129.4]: 8.0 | 4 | 5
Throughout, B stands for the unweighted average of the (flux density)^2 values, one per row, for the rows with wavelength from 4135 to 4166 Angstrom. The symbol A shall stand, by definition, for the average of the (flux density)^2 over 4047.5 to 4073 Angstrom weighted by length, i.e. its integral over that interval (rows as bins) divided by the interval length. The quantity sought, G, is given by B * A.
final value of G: 0.96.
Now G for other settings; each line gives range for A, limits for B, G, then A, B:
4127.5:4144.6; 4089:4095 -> 1.23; 1.034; 1.19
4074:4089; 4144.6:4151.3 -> 0.77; 0.984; 0.78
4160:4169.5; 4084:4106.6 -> 1.07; 0.976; 1.09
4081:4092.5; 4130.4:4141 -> 1.11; 1.061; 1.04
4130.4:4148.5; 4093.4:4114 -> 1.04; 1.000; 1.04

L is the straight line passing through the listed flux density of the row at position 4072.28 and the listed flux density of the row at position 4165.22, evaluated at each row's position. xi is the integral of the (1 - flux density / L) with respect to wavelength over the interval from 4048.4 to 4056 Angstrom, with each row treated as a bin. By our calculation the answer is -0.77 Angstrom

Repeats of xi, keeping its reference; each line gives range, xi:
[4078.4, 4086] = -0.75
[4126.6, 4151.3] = -2.79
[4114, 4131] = -1.88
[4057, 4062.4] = -0.85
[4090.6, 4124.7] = -4.77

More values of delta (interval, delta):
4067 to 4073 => 4072.28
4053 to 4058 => 4056.37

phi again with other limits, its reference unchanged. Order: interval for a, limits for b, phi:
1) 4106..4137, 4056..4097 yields 1.98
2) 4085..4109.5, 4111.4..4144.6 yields 2.05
